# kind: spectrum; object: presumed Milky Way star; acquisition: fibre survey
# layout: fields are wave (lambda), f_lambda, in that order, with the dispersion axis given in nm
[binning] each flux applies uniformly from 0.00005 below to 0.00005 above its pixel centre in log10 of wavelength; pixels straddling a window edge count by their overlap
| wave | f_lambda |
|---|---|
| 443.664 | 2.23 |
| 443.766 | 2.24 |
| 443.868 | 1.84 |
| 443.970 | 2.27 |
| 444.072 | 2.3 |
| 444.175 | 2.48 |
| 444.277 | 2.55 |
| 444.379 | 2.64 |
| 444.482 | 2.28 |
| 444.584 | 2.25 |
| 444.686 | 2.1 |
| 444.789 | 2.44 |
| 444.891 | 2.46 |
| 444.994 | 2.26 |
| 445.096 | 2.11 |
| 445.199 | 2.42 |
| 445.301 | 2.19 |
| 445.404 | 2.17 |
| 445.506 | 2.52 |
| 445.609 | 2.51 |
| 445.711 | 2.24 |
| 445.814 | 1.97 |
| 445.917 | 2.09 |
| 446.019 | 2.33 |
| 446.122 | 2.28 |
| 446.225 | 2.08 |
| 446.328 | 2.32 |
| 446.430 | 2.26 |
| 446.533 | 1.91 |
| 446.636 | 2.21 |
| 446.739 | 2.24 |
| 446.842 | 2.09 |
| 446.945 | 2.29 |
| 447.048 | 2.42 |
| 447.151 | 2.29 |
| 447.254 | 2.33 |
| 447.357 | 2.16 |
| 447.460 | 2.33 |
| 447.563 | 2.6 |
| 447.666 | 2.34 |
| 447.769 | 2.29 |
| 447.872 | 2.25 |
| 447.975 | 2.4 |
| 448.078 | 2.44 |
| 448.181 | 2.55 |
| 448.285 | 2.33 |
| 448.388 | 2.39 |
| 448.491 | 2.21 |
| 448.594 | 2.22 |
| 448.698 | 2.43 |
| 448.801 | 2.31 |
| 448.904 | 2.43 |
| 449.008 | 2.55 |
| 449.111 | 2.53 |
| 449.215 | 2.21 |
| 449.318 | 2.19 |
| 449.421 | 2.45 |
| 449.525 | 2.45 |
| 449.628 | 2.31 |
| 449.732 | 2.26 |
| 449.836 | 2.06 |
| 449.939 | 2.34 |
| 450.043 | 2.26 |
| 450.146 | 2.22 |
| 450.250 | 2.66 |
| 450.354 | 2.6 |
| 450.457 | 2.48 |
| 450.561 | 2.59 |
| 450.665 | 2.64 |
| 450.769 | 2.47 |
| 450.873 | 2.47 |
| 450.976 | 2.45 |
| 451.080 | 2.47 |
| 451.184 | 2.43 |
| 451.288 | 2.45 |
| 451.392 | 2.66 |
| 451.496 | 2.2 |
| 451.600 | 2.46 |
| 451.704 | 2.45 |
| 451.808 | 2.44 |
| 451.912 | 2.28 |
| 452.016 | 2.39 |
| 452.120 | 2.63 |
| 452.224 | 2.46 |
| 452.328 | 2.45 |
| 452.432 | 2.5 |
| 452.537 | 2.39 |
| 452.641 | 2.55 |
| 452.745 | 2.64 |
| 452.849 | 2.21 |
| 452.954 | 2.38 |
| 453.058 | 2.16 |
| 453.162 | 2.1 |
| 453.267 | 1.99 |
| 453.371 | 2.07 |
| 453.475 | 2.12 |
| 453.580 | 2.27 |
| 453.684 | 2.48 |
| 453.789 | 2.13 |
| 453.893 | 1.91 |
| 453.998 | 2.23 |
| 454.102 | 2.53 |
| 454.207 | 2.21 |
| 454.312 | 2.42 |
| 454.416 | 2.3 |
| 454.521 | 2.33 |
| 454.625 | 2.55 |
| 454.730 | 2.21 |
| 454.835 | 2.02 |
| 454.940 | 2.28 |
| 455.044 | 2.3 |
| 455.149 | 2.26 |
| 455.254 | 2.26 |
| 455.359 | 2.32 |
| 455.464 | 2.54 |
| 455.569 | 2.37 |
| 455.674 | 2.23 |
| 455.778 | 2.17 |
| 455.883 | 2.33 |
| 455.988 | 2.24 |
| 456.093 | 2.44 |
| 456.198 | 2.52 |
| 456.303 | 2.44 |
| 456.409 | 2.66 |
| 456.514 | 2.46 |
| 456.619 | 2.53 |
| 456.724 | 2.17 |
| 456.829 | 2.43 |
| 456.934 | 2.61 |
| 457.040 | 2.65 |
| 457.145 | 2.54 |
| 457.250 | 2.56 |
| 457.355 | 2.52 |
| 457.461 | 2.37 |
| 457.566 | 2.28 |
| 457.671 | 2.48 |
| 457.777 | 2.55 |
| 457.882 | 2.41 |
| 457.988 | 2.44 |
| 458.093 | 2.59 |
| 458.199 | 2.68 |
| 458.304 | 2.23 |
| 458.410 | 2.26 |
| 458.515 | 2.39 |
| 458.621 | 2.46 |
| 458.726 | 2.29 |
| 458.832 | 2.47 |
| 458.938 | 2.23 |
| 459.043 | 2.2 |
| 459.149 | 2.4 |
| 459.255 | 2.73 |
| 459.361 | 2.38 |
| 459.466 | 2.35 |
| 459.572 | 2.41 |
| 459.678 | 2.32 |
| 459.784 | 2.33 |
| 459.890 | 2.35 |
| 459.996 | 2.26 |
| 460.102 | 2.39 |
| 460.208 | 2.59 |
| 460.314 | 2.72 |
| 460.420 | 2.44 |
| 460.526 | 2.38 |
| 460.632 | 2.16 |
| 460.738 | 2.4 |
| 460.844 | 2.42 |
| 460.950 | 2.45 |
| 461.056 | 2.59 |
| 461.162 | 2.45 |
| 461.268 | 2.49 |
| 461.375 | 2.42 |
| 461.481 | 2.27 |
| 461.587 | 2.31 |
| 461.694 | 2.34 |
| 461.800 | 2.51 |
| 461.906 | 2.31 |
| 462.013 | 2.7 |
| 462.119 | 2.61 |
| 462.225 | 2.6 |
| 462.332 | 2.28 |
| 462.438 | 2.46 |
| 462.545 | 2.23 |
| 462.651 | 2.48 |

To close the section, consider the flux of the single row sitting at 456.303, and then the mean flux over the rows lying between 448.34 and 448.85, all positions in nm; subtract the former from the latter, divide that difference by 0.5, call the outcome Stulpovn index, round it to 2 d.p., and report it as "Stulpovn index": -0.26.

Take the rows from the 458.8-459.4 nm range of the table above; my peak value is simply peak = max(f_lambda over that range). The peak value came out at 2.73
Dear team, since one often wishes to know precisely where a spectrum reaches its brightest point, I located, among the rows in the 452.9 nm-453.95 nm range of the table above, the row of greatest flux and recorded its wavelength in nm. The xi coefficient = 453.684 nm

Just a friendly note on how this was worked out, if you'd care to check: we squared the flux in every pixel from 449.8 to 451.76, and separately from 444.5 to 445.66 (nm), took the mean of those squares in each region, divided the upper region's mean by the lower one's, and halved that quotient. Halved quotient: 0.56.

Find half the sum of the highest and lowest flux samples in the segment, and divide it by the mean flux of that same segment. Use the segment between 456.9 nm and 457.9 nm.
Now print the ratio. 0.99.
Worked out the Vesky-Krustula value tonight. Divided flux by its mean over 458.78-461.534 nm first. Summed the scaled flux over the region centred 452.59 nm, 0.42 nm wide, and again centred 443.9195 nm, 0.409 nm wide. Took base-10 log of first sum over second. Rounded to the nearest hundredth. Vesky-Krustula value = 0.07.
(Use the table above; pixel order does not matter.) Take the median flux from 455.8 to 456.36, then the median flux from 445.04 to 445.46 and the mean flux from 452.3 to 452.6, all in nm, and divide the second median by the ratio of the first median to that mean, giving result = 2.19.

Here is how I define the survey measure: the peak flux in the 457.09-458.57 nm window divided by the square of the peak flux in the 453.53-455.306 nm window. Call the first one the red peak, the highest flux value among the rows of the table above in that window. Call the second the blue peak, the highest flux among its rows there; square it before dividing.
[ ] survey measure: 0.412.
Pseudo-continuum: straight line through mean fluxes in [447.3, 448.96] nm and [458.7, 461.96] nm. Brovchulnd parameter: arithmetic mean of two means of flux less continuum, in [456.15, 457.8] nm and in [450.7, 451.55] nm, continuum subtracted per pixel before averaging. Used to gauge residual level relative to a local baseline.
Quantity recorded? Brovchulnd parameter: 0.092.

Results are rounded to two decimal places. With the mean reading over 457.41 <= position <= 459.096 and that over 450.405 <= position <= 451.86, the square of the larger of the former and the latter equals 6.13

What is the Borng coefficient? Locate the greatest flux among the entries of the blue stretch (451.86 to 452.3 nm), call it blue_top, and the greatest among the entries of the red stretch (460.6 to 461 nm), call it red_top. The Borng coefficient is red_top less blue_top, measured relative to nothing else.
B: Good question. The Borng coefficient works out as -0.18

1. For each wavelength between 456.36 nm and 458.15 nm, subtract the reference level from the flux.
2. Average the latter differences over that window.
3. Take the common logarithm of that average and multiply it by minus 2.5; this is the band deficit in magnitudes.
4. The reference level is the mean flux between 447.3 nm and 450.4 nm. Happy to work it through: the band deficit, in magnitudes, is 2.2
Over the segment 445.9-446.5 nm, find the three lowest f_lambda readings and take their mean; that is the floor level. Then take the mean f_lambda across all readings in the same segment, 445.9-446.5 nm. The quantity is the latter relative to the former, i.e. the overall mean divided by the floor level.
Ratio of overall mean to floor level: 1.04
